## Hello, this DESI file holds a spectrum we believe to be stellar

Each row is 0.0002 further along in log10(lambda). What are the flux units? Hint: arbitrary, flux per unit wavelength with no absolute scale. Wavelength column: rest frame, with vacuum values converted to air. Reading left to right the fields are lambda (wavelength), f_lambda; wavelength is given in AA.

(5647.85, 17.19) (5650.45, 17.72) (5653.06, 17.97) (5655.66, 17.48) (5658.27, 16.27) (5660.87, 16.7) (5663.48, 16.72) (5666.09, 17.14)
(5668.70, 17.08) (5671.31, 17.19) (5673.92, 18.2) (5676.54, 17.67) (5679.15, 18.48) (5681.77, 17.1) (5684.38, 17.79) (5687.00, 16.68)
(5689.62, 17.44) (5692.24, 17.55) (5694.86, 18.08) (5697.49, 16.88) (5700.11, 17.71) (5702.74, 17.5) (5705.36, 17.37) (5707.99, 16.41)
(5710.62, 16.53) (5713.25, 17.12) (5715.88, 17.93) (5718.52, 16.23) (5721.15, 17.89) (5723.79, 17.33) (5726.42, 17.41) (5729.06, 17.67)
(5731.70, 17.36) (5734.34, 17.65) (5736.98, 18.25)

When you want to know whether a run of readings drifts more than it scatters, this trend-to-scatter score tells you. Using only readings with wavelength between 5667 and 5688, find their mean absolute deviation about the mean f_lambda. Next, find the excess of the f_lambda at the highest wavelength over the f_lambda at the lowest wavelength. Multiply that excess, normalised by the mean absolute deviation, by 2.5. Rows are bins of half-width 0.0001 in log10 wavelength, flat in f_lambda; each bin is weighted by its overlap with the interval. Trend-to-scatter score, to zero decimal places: -2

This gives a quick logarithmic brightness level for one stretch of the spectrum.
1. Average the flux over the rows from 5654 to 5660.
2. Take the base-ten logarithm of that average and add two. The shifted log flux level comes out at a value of 3.23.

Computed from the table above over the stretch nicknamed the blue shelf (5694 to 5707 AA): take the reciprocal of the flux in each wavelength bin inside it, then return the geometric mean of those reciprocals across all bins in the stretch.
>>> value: 0.0571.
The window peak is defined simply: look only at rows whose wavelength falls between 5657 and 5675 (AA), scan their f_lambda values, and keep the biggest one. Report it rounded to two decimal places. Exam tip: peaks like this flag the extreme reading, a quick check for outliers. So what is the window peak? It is 18.20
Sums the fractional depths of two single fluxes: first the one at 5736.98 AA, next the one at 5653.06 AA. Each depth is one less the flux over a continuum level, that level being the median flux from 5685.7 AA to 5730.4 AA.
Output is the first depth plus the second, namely -0.080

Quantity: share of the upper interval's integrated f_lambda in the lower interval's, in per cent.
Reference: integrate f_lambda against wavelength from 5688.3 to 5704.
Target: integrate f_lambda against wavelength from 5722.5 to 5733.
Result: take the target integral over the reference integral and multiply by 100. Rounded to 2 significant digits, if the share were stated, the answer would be 67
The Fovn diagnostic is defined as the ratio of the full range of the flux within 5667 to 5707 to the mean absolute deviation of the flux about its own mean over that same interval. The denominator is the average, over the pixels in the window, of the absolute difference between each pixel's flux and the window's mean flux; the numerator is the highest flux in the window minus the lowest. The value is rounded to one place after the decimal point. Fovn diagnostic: 4.7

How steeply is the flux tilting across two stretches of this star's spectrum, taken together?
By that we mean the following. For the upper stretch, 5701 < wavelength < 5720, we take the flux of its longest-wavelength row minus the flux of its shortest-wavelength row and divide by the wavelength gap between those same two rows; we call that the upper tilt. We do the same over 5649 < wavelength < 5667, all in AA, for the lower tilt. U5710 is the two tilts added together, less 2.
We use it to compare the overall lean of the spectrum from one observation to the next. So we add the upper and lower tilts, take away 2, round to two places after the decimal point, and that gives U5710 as -2.12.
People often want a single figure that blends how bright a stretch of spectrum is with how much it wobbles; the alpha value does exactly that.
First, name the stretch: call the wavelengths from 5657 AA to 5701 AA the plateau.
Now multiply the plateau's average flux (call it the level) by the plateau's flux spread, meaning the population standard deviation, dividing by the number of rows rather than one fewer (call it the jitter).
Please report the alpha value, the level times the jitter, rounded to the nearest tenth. 10.2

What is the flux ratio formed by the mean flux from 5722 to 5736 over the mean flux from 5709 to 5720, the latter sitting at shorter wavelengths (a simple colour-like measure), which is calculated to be 1.03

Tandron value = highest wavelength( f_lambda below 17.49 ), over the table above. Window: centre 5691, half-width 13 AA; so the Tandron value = 5697.49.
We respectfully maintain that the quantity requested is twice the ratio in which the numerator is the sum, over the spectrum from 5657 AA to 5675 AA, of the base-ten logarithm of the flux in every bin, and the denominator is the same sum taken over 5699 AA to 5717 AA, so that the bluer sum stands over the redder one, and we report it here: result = 1.99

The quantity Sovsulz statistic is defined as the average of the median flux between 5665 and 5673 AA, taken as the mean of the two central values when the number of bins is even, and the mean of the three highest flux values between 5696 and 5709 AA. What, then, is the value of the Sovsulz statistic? 17.3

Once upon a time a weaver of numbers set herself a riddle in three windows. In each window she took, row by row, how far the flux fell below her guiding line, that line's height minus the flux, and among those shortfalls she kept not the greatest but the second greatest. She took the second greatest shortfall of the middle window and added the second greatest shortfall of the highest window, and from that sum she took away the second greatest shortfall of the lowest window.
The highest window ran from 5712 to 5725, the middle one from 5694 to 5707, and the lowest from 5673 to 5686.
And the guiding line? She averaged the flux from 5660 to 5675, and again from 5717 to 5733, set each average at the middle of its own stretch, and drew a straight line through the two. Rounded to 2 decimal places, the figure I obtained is 0.54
